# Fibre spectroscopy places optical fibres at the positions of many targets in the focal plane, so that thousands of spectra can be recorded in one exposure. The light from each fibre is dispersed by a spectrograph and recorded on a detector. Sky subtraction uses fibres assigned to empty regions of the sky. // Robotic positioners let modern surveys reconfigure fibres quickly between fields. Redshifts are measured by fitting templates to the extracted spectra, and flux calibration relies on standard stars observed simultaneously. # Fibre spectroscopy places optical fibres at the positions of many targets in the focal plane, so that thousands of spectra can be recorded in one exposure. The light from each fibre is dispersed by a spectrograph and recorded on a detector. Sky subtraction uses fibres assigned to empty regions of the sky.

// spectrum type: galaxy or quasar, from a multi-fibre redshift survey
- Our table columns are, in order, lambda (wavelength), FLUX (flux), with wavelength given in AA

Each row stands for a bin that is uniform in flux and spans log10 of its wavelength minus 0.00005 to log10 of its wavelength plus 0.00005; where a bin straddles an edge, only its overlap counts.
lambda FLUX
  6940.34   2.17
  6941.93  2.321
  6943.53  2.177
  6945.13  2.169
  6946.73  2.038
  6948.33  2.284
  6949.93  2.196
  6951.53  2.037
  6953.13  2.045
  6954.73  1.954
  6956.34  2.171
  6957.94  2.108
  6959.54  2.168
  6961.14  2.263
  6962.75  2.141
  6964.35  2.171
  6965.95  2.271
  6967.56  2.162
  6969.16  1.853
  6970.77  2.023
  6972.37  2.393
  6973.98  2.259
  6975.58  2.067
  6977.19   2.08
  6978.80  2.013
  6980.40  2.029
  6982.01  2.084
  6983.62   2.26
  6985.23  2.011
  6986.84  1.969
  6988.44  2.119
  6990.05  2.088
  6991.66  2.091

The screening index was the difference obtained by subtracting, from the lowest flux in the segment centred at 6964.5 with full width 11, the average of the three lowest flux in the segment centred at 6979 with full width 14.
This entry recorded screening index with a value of -0.16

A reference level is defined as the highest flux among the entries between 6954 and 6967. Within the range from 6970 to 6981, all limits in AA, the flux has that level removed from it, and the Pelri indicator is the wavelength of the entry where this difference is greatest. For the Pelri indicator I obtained 6972.37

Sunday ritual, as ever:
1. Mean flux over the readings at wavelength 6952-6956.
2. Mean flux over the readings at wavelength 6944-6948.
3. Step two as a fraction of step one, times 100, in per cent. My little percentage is 105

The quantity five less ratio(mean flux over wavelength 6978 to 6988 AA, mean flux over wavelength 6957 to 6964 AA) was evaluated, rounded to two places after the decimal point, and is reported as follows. 4.05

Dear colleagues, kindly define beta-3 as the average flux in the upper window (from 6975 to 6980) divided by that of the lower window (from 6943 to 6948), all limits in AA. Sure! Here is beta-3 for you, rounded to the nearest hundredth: 0.96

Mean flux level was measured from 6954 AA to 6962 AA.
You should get 2.13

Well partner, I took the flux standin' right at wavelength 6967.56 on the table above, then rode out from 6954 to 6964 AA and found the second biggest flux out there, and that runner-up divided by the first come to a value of 1.00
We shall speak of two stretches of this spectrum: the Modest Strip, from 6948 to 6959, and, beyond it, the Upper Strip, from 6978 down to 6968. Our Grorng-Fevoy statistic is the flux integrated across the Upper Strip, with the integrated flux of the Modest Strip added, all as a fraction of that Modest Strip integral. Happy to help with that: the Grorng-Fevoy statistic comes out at 1.9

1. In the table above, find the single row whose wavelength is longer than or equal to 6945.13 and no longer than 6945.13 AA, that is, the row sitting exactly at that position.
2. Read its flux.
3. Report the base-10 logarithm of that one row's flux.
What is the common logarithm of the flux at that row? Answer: 0.336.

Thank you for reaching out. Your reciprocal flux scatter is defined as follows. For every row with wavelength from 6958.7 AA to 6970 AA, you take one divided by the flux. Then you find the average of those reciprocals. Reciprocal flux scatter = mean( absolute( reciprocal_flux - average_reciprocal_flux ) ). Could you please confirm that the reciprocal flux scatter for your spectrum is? 0.021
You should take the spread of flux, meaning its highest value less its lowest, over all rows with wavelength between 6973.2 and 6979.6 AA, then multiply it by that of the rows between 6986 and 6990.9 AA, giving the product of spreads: 0.037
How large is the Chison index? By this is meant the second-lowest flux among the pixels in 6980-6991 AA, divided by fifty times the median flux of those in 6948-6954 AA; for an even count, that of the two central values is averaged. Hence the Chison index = 0.0190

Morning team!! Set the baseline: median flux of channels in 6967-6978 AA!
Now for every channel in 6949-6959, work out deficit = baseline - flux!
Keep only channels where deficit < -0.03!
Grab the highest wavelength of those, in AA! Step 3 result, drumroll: 6956.34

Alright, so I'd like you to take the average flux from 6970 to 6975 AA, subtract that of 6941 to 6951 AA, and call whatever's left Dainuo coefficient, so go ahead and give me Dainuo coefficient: 0.03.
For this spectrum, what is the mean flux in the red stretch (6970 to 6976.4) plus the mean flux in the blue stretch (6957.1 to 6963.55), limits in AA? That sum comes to 4.36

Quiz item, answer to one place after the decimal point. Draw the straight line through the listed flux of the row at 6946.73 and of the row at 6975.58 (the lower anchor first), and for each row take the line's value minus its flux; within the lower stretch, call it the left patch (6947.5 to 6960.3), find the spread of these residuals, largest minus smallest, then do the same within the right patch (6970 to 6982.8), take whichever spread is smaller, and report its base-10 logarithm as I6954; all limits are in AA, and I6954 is -0.5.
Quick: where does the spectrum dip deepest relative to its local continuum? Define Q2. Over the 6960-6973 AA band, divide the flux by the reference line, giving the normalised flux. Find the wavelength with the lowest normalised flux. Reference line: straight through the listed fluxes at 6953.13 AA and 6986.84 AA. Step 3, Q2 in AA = 6969.16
